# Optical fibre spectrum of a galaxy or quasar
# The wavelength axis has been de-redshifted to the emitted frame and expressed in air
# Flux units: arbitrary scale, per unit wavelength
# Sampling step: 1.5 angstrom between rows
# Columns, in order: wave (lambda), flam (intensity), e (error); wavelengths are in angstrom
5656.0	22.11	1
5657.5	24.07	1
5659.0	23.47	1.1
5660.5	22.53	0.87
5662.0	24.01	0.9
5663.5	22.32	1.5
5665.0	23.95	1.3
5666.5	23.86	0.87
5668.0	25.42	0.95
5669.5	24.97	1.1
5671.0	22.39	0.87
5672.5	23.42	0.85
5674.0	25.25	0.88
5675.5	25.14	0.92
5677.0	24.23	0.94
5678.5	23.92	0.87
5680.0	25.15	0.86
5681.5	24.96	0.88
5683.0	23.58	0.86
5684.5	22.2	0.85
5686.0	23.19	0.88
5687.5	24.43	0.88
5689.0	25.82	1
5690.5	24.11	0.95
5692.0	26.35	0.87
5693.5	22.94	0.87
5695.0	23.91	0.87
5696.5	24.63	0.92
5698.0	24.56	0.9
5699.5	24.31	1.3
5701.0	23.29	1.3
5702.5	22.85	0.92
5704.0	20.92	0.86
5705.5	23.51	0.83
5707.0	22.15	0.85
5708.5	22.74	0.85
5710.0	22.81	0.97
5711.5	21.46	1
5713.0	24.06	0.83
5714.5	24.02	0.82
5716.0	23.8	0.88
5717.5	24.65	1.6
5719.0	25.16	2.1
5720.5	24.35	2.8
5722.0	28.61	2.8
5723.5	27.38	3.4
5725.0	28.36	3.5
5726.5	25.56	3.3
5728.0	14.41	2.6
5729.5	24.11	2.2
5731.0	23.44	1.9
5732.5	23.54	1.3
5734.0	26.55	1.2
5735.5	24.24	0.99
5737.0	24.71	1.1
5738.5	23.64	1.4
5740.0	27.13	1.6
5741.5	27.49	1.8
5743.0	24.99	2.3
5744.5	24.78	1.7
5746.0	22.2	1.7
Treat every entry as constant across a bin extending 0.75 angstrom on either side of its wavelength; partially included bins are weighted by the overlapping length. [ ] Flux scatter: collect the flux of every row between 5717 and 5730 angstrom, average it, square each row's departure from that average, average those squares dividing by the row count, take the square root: 4.0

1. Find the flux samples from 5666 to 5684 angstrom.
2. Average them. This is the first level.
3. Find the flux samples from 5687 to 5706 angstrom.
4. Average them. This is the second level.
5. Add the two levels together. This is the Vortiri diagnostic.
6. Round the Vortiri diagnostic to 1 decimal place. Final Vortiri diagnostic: 48.3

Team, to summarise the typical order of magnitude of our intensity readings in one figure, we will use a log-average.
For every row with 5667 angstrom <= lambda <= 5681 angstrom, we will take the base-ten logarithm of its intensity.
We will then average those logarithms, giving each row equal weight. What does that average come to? 1.388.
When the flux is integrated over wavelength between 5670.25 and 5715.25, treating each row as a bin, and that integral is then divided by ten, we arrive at 107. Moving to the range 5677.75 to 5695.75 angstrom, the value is 44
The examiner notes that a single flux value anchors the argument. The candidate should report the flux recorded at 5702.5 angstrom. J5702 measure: 22.85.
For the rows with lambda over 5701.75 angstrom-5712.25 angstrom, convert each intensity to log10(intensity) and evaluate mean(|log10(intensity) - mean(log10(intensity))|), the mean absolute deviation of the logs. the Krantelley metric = 0.0141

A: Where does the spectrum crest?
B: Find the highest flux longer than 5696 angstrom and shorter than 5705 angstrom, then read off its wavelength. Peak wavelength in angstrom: 5696.5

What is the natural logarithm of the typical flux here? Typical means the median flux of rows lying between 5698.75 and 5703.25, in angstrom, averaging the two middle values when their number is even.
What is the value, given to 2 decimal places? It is 3.15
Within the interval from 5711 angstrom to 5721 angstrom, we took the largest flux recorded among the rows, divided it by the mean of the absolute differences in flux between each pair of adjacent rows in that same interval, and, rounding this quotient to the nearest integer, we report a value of 30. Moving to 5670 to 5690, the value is 26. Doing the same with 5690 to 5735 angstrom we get 15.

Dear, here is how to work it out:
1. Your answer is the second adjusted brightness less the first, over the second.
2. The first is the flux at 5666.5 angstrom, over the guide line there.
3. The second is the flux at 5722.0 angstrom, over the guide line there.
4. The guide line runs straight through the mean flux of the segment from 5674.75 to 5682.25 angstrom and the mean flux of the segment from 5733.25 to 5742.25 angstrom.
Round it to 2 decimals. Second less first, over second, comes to 0.14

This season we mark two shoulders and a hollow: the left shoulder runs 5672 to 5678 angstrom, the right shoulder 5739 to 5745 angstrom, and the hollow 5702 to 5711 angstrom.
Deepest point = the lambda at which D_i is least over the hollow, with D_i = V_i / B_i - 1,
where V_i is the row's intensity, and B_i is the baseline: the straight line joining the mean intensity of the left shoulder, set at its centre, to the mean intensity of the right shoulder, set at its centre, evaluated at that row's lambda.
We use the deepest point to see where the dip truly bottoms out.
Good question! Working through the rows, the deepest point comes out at 5704.0 angstrom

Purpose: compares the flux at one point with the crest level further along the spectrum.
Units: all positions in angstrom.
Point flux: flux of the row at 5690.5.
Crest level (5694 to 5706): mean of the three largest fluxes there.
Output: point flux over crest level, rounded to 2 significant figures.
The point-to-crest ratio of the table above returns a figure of 0.98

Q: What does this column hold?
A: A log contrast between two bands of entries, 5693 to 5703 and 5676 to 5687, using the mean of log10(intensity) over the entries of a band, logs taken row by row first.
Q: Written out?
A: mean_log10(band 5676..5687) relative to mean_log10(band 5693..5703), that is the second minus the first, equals 0.00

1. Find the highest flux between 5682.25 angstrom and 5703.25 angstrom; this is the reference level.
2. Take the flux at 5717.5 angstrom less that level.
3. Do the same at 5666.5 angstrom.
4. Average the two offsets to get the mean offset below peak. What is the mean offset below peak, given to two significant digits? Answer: -2.1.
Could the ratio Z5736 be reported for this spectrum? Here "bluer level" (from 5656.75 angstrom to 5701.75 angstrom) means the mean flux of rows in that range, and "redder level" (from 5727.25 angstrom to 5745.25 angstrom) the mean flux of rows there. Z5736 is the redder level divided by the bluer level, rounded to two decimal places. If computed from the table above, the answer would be 1.00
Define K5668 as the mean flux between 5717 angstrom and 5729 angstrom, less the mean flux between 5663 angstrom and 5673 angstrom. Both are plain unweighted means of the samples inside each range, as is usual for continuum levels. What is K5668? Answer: 1.0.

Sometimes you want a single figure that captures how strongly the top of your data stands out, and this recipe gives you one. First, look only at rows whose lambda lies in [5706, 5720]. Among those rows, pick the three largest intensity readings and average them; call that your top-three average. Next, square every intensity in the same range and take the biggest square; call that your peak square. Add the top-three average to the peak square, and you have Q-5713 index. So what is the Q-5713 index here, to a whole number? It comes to 658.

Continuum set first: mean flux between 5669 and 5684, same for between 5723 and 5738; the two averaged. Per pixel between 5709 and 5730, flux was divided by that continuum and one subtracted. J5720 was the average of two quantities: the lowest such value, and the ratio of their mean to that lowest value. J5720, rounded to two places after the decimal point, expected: -0.20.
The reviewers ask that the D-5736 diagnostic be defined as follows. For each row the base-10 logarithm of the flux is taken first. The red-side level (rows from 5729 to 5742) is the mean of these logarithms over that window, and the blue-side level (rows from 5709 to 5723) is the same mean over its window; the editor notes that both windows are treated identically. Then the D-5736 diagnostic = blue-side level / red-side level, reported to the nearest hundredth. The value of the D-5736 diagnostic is 0.99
